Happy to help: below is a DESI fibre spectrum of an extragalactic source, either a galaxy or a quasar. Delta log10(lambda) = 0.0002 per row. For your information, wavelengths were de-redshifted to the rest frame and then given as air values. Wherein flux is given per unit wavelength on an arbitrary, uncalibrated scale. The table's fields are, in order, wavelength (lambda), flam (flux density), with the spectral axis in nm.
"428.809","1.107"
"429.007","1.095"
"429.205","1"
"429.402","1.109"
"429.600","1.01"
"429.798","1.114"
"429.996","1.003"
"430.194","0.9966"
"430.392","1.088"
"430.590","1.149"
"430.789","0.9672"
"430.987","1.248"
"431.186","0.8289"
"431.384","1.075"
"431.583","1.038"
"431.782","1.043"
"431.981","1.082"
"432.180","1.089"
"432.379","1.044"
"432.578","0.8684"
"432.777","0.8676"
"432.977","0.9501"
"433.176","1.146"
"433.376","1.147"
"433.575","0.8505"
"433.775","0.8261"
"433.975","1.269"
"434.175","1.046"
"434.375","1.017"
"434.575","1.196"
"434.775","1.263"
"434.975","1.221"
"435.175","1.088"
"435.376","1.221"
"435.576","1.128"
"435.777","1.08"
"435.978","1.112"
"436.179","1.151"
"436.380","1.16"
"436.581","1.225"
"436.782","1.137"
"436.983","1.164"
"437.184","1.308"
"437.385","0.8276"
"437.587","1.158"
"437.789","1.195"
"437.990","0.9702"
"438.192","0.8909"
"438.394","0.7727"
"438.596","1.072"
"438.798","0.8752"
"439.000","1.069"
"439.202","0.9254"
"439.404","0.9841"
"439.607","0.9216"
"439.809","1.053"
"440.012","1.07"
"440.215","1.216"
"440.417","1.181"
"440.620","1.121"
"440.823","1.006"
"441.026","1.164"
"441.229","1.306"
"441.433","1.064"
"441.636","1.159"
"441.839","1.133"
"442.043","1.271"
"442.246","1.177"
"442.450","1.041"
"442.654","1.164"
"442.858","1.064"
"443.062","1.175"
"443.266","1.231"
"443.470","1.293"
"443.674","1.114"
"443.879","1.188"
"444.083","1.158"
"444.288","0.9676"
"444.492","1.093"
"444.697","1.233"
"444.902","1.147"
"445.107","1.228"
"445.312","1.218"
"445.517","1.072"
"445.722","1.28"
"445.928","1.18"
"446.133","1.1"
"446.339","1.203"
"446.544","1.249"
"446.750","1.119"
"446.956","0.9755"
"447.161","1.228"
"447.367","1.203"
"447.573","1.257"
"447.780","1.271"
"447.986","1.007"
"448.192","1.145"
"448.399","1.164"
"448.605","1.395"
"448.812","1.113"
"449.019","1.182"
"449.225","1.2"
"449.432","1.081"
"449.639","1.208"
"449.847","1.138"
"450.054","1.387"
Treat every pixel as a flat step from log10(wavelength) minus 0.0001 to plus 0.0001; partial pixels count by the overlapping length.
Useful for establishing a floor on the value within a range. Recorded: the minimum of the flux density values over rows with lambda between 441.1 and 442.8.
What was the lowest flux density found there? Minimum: 1.041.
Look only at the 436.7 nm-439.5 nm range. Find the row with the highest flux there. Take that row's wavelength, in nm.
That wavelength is 437.184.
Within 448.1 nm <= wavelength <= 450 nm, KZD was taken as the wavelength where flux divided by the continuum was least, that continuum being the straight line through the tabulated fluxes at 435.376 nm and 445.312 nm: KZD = 449.432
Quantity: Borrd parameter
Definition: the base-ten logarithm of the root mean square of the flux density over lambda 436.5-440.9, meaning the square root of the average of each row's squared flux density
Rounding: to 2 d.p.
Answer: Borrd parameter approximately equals 0.03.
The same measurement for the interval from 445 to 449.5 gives 0.07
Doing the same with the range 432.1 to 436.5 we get 0.04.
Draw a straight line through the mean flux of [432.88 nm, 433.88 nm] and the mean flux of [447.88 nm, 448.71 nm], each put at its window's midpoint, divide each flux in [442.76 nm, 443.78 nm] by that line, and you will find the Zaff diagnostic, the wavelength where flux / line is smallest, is 442.858 nm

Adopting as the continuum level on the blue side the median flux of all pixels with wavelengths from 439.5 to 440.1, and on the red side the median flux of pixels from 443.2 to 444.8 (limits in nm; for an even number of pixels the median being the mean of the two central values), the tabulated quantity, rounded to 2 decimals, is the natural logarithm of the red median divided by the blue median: 0.11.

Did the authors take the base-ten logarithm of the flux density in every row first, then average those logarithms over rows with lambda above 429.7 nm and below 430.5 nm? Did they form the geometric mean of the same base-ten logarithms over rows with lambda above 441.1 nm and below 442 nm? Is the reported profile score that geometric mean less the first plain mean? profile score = 0.04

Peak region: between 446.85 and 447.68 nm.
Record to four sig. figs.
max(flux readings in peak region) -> 1.257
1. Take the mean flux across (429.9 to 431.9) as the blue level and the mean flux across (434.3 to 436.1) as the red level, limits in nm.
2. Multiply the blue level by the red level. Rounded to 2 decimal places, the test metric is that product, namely 1.20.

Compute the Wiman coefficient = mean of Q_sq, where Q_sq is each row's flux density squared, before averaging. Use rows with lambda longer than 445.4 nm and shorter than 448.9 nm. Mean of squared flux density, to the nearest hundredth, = 1.39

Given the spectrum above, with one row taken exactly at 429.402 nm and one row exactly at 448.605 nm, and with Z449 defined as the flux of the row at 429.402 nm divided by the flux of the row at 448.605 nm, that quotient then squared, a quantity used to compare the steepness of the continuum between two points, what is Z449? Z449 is 0.6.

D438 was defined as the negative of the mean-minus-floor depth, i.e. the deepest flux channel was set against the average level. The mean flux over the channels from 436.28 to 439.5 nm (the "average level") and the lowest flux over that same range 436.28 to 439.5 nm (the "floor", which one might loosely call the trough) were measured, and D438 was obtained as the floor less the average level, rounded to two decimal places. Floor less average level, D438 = -0.27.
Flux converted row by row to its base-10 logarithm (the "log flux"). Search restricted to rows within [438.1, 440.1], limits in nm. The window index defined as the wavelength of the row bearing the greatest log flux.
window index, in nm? 438.596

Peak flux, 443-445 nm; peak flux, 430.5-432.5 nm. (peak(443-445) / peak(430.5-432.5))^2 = 1.07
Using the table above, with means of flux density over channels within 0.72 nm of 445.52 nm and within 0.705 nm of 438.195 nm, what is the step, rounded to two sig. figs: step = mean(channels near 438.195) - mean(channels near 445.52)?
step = -0.18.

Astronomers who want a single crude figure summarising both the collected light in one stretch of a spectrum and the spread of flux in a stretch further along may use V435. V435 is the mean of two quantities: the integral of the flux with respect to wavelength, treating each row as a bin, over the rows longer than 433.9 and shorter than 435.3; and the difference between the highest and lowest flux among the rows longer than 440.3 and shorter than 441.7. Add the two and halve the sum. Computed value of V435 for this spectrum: 0.96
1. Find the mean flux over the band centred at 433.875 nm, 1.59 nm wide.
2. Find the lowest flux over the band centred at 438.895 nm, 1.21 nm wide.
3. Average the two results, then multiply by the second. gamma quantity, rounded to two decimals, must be 0.71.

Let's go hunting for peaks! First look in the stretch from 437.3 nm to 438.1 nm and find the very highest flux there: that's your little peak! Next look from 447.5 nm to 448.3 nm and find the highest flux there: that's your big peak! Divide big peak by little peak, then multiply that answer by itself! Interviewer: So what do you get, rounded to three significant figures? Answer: 1.13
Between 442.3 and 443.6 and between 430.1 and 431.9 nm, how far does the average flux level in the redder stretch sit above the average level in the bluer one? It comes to 0.11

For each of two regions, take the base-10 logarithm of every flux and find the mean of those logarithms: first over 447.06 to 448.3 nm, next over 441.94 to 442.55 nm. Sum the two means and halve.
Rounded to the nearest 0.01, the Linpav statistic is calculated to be 0.07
